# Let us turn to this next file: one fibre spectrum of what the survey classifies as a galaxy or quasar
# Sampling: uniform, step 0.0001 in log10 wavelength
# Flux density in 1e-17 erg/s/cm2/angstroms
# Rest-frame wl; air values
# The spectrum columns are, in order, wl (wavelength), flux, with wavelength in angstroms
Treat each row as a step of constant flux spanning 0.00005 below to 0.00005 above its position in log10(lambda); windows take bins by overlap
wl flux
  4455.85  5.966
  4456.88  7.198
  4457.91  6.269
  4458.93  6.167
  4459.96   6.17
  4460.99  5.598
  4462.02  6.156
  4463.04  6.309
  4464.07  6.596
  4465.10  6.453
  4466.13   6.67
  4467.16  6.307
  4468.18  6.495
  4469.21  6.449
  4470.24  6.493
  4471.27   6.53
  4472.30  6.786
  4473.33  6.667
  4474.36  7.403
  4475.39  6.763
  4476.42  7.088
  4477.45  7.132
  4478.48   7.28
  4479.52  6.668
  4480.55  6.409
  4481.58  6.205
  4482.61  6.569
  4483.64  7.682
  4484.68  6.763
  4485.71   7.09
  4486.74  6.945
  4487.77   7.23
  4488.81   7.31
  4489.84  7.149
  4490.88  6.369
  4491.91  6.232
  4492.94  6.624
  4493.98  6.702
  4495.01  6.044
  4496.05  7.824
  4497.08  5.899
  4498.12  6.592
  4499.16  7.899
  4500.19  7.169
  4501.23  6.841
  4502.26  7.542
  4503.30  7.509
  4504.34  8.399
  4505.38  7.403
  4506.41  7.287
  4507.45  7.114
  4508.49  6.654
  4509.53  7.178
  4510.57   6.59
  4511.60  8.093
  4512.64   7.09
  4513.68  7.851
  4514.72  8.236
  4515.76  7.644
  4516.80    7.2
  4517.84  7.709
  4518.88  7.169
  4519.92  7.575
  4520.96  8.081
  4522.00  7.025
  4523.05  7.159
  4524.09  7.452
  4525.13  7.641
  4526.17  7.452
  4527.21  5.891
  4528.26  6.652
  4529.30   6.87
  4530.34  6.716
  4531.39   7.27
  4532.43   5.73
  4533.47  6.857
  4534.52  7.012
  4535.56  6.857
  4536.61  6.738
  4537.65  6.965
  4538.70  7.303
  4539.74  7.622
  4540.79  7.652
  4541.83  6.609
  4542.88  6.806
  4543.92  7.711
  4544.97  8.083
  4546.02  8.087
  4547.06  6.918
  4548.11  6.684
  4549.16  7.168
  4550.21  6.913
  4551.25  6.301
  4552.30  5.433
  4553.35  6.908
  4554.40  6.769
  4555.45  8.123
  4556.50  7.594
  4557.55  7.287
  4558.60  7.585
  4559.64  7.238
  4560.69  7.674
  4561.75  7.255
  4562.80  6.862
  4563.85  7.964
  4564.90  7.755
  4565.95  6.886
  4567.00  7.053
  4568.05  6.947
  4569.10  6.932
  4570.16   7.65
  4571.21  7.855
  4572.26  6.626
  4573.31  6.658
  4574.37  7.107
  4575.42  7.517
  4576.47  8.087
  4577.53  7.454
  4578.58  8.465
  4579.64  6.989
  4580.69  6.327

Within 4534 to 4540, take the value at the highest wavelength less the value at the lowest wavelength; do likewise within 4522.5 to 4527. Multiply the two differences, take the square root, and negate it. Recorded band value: -0.42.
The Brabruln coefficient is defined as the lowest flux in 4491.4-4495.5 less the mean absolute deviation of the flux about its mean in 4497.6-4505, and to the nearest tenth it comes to 5.6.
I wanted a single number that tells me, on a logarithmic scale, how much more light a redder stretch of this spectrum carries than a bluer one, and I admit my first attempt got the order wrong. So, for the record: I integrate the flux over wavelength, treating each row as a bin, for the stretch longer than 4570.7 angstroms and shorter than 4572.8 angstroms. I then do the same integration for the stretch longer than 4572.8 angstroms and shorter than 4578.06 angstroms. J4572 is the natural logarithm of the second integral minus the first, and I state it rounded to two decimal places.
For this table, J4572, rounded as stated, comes 3.16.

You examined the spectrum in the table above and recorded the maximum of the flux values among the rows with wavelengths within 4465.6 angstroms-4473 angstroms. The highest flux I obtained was 6.786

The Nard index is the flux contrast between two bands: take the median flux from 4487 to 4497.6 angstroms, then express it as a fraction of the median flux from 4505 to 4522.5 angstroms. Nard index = 0.91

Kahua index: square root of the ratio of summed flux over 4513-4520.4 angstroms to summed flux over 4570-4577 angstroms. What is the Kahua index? 1.0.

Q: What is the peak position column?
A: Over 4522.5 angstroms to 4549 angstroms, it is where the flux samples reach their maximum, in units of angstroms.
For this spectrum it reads 4546.02 angstroms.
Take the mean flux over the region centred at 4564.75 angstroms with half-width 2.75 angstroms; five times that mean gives 36.5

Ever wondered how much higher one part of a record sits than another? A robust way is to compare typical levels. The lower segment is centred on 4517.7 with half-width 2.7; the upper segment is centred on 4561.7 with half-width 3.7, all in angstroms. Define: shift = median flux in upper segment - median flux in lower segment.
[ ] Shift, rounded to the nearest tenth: 0.0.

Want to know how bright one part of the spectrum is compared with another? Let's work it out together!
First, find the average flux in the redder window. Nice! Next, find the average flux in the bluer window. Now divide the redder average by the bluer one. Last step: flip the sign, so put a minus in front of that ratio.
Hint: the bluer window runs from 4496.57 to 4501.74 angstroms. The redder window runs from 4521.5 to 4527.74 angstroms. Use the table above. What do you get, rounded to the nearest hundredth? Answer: -1.03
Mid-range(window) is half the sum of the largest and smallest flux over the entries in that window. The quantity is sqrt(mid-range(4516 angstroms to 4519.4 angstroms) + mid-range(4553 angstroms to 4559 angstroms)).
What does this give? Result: 3.86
